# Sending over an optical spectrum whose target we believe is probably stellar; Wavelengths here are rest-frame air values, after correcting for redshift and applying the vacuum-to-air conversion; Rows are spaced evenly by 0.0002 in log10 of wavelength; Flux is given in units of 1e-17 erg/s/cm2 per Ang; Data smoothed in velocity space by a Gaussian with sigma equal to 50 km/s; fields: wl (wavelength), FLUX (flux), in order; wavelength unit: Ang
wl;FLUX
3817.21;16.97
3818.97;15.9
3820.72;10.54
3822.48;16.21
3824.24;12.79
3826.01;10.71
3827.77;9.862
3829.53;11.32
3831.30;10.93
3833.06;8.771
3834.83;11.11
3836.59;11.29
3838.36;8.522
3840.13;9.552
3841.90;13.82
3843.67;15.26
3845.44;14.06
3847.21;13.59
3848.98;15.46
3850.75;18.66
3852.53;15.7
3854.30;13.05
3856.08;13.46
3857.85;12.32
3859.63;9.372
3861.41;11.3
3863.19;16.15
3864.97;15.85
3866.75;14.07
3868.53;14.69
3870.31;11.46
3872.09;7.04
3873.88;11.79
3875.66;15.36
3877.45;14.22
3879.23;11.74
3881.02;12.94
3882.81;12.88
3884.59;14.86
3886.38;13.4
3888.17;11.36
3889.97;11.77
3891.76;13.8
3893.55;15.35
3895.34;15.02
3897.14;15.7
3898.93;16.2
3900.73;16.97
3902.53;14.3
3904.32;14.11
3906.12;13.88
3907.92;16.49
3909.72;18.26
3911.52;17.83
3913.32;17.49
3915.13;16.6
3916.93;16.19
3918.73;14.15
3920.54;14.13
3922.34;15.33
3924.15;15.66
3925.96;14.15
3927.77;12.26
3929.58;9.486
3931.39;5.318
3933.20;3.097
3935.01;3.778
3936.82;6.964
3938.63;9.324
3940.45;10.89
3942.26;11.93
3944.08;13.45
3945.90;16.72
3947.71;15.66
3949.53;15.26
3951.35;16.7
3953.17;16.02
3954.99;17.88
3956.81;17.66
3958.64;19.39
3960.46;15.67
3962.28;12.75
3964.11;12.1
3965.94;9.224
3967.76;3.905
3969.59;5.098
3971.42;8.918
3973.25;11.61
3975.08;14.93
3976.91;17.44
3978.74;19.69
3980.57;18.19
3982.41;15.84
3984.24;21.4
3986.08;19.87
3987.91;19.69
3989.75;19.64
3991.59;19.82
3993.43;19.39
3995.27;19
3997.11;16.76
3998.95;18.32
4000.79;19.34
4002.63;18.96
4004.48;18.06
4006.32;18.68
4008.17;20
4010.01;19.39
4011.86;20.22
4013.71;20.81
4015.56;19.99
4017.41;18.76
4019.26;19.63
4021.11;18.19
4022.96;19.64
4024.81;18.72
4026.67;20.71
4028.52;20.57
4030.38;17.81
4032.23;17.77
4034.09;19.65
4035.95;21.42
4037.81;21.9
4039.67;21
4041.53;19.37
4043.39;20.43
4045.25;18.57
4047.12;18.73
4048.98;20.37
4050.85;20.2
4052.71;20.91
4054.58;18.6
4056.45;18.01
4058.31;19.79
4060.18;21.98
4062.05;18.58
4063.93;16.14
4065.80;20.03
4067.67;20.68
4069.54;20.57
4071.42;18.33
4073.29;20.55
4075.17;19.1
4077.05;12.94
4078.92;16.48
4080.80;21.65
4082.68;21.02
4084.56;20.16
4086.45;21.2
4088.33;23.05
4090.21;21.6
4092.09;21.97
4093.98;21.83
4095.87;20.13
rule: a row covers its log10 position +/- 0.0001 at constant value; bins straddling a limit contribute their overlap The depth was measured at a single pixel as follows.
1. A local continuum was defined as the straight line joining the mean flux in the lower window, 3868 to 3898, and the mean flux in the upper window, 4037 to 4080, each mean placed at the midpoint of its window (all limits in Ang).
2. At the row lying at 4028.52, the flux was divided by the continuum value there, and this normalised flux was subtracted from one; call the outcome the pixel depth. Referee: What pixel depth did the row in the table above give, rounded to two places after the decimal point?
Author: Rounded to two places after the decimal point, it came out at -0.13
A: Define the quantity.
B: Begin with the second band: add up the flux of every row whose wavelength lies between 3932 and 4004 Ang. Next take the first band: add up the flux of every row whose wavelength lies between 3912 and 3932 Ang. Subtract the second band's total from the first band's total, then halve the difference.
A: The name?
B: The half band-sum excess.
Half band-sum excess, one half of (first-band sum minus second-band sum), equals -211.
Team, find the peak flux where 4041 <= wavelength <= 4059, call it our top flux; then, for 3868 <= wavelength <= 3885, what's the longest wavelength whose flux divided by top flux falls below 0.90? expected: 3884.59 Ang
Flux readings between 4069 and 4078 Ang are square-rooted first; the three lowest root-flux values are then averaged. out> 4.1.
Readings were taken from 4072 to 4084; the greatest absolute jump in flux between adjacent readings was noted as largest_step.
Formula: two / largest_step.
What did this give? 0.32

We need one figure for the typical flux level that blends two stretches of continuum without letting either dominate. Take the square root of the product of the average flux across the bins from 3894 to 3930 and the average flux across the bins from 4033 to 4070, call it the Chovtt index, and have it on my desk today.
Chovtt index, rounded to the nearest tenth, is 17.4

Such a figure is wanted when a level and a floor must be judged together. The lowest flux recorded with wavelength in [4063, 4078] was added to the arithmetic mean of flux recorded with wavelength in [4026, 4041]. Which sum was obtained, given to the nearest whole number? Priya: 33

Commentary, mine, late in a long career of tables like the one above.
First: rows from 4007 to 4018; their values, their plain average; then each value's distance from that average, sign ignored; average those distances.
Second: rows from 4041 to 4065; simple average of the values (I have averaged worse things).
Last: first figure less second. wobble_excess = -19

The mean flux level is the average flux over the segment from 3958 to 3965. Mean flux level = 15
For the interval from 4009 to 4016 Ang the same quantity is 20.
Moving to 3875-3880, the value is 14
